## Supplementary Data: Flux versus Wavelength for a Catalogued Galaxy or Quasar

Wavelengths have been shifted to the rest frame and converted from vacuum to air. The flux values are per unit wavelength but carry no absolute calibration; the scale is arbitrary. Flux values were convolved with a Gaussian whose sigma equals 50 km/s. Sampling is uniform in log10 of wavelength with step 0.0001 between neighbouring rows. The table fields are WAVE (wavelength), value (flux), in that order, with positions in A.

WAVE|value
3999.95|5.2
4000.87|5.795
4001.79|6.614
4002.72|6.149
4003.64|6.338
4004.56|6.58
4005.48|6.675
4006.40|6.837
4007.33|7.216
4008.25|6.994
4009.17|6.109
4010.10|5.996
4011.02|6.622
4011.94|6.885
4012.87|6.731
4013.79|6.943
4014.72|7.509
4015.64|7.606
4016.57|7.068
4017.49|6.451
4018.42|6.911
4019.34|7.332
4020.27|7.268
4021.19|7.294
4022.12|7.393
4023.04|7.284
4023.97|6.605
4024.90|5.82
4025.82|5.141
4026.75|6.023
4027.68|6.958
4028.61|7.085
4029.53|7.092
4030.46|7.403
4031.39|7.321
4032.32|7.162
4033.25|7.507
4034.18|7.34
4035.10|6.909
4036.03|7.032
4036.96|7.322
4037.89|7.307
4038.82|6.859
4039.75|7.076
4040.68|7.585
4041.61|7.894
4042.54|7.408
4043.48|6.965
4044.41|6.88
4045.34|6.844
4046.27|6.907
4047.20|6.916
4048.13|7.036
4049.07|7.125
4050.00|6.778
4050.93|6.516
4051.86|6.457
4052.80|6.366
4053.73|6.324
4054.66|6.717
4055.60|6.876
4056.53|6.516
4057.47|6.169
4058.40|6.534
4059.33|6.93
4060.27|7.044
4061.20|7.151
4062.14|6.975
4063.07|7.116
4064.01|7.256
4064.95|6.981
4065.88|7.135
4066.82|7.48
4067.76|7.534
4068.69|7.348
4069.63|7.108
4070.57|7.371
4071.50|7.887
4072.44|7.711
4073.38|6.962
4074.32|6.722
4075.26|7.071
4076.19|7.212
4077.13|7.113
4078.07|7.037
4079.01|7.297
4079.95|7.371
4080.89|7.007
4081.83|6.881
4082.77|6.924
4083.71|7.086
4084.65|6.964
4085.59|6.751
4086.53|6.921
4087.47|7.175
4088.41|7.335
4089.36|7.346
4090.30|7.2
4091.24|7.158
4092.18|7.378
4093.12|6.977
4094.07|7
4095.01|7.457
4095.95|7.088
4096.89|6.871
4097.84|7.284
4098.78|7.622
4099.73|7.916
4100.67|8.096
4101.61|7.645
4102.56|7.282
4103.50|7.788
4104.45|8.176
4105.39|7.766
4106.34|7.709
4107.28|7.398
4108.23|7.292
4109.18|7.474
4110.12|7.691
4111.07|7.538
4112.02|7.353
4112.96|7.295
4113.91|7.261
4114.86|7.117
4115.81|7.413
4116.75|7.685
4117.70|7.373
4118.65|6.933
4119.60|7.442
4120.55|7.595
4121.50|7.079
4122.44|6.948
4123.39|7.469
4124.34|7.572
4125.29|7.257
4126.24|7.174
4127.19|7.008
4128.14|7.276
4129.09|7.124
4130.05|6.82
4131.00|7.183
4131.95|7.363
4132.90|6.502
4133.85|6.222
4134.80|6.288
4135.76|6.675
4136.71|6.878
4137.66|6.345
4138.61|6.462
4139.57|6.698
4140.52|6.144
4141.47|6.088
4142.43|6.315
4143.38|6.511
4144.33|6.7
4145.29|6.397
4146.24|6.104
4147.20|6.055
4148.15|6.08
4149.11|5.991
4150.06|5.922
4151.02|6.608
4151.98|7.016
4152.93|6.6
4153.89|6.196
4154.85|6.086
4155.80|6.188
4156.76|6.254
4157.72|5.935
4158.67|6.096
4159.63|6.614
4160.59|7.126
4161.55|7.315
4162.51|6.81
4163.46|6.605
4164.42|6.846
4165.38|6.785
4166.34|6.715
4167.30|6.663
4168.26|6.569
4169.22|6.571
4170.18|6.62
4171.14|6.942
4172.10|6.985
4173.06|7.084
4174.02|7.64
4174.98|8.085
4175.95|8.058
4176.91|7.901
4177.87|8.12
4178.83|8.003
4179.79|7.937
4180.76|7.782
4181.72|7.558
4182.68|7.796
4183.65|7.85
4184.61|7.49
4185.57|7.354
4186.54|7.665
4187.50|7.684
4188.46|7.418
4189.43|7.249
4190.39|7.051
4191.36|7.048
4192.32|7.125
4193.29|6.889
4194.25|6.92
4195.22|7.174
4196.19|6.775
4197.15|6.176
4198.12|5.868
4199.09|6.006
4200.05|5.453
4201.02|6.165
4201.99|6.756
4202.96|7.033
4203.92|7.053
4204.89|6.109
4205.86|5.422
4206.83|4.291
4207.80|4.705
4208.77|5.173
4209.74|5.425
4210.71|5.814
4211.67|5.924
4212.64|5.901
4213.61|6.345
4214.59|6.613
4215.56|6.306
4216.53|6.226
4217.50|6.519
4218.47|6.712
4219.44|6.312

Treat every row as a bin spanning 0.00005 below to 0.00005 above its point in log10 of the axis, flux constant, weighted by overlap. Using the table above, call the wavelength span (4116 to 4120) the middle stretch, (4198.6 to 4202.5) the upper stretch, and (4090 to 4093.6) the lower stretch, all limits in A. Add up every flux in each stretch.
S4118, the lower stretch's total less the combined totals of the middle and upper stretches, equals -25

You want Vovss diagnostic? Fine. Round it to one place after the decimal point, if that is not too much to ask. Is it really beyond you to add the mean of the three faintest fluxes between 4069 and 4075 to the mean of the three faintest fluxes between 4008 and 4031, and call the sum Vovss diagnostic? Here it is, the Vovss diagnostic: 12.6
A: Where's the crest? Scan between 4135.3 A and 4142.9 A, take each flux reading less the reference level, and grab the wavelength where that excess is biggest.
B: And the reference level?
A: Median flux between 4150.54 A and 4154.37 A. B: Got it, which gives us 4136.71 A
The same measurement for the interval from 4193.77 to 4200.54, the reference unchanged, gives 4195.22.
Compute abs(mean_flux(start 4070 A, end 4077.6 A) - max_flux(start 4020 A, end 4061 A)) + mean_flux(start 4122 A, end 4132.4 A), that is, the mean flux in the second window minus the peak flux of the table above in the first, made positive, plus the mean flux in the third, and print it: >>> 7.8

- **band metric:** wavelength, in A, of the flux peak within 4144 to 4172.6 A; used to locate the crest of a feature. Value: 4161.55 A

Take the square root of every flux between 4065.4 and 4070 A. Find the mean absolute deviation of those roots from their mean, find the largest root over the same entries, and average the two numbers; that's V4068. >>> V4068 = 1.39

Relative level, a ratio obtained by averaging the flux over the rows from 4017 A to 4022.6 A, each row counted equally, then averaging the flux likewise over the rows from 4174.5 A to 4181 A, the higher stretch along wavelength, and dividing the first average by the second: 0.89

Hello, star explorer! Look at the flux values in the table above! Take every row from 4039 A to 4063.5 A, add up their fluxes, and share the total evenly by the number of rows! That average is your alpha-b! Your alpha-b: 6.9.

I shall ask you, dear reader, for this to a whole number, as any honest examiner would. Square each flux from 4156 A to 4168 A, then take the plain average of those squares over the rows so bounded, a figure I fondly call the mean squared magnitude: 44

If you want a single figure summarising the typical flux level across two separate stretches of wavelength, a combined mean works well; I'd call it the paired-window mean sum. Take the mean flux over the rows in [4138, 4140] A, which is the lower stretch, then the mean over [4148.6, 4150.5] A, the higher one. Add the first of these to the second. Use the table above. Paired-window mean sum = 12.5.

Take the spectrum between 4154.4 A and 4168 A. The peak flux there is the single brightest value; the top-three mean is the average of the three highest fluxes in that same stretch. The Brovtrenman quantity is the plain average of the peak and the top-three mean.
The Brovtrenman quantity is 7.21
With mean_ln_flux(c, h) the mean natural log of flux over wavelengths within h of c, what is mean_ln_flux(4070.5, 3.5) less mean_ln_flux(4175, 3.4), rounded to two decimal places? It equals -0.04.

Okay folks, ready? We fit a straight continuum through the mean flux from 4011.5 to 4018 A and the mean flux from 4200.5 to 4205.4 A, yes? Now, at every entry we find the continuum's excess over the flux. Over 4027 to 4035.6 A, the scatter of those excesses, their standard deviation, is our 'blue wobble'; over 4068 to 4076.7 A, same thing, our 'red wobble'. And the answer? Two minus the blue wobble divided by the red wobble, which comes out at 1.43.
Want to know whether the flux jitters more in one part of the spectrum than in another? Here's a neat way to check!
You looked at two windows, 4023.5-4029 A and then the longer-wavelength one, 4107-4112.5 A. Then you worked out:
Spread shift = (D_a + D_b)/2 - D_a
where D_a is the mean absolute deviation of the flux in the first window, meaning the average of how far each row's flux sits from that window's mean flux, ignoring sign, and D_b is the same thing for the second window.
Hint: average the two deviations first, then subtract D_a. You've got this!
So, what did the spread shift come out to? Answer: -0.25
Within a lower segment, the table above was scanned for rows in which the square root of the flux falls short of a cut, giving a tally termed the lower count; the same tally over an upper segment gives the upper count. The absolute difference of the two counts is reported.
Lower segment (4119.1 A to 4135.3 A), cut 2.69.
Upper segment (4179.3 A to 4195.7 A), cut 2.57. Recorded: 10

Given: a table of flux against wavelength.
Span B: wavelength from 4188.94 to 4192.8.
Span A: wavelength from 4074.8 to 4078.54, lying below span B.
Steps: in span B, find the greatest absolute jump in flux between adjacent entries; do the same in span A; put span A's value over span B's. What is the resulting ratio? 0.7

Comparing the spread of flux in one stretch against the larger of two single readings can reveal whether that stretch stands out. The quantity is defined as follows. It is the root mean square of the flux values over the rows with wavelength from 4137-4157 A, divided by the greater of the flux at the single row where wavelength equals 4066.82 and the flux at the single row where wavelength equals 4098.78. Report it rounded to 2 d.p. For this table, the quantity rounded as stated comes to 0.83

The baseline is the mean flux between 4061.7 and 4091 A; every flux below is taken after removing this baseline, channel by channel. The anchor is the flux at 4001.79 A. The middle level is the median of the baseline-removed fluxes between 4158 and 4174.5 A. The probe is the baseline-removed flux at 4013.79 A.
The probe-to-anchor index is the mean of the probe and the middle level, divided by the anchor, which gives 0.6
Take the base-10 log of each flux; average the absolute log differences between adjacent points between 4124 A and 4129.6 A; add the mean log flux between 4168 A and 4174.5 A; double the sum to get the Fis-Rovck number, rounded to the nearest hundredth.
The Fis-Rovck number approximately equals 1.70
